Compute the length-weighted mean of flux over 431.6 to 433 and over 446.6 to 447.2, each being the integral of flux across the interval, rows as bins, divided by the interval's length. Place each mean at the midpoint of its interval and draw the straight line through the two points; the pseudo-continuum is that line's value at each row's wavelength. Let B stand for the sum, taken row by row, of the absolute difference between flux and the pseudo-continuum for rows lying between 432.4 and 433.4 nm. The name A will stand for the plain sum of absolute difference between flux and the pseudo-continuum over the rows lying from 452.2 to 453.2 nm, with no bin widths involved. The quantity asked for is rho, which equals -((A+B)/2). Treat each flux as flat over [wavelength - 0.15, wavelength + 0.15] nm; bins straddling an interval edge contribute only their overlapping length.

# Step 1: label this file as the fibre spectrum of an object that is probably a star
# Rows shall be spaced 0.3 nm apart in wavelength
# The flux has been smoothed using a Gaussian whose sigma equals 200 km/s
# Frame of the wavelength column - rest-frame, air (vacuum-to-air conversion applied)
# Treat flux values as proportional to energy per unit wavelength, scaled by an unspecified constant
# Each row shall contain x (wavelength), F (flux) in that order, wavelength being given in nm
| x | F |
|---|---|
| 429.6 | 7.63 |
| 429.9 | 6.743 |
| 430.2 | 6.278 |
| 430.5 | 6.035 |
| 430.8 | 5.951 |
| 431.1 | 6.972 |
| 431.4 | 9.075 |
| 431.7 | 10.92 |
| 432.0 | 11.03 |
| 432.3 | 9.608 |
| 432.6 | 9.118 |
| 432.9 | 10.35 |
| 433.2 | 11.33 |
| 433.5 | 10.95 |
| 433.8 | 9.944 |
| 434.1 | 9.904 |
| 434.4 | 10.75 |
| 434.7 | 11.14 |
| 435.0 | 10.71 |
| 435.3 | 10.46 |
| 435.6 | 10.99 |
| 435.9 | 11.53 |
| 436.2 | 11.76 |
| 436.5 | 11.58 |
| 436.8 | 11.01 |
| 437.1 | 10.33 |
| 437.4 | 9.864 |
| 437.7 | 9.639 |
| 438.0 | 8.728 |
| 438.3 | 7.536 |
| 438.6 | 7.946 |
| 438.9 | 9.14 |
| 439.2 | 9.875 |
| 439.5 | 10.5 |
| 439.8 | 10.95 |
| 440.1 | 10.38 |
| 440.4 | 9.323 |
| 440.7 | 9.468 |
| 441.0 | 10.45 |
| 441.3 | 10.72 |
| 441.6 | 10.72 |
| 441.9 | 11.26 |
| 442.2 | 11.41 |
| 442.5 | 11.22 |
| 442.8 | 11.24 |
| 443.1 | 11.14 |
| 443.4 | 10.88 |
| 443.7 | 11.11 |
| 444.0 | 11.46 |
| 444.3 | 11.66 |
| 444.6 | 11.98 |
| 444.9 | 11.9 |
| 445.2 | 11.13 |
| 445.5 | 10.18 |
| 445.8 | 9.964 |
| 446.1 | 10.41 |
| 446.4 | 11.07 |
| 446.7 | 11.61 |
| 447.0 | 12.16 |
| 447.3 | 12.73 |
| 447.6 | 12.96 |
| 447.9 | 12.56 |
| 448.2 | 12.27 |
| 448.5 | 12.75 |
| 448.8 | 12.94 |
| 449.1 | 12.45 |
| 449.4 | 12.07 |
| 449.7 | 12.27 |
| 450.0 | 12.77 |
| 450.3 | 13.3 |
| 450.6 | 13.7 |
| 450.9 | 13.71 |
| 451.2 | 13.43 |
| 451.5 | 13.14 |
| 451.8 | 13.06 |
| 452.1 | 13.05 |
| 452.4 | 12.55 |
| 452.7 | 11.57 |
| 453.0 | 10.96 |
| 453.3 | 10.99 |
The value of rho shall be -2.6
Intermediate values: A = 3.0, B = 2.2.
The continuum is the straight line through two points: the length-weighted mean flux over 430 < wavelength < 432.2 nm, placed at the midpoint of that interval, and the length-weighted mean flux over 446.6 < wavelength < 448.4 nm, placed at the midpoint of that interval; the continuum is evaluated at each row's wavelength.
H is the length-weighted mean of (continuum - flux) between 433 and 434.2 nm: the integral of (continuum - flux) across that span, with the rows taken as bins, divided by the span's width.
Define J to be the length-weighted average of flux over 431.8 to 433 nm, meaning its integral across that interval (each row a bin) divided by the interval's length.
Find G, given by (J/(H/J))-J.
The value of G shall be -65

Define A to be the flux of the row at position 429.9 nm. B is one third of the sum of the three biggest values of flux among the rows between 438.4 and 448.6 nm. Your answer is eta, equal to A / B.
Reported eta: 0.5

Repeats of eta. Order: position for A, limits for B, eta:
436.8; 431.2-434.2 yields 1.0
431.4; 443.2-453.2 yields 0.7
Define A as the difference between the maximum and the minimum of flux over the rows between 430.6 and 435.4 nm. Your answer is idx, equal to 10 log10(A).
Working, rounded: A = 5.4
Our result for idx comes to 7.3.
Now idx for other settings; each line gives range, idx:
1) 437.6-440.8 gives 5.3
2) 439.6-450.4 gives 6.0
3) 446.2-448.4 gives 2.8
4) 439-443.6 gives 3.2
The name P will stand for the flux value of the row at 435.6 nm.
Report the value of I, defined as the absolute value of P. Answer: 11.0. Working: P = 10.99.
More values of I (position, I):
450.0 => 12.8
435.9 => 11.5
